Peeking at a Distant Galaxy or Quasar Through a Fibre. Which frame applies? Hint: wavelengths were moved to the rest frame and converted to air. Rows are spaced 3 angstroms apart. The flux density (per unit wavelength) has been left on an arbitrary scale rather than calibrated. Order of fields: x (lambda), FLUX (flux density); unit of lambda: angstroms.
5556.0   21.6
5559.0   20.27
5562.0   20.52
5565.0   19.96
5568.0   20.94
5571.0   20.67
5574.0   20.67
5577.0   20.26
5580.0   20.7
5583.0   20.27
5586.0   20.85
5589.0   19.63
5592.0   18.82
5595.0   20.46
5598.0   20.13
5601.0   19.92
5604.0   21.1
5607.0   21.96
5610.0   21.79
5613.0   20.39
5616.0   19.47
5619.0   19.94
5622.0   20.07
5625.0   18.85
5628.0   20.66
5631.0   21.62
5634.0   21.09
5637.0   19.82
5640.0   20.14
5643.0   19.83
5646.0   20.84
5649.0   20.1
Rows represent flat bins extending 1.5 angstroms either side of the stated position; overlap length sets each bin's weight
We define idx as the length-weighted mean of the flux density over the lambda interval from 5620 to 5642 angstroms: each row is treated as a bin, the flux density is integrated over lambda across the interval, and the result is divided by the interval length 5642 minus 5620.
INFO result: 20.3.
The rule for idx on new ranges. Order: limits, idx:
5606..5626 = 20.4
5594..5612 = 20.9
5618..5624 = 19.9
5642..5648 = 20.4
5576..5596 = 20.1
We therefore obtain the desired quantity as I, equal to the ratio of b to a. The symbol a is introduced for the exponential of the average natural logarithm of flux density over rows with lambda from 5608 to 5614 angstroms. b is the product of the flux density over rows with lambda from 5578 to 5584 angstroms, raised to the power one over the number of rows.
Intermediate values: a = 21.1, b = 20.5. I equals 0.97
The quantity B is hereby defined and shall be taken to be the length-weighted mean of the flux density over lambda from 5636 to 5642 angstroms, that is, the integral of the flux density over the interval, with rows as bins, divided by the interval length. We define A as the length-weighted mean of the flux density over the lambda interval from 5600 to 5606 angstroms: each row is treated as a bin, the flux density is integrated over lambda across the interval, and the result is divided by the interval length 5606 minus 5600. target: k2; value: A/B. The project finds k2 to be 1.03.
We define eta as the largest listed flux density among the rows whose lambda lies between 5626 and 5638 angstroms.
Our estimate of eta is 21.62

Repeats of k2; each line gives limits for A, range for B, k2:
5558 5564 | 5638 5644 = 1.02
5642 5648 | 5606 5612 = 0.94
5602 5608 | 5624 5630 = 1.07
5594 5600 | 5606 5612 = 0.93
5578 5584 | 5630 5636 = 0.97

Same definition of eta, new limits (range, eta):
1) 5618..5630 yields 20.66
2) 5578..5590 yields 20.85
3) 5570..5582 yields 20.7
